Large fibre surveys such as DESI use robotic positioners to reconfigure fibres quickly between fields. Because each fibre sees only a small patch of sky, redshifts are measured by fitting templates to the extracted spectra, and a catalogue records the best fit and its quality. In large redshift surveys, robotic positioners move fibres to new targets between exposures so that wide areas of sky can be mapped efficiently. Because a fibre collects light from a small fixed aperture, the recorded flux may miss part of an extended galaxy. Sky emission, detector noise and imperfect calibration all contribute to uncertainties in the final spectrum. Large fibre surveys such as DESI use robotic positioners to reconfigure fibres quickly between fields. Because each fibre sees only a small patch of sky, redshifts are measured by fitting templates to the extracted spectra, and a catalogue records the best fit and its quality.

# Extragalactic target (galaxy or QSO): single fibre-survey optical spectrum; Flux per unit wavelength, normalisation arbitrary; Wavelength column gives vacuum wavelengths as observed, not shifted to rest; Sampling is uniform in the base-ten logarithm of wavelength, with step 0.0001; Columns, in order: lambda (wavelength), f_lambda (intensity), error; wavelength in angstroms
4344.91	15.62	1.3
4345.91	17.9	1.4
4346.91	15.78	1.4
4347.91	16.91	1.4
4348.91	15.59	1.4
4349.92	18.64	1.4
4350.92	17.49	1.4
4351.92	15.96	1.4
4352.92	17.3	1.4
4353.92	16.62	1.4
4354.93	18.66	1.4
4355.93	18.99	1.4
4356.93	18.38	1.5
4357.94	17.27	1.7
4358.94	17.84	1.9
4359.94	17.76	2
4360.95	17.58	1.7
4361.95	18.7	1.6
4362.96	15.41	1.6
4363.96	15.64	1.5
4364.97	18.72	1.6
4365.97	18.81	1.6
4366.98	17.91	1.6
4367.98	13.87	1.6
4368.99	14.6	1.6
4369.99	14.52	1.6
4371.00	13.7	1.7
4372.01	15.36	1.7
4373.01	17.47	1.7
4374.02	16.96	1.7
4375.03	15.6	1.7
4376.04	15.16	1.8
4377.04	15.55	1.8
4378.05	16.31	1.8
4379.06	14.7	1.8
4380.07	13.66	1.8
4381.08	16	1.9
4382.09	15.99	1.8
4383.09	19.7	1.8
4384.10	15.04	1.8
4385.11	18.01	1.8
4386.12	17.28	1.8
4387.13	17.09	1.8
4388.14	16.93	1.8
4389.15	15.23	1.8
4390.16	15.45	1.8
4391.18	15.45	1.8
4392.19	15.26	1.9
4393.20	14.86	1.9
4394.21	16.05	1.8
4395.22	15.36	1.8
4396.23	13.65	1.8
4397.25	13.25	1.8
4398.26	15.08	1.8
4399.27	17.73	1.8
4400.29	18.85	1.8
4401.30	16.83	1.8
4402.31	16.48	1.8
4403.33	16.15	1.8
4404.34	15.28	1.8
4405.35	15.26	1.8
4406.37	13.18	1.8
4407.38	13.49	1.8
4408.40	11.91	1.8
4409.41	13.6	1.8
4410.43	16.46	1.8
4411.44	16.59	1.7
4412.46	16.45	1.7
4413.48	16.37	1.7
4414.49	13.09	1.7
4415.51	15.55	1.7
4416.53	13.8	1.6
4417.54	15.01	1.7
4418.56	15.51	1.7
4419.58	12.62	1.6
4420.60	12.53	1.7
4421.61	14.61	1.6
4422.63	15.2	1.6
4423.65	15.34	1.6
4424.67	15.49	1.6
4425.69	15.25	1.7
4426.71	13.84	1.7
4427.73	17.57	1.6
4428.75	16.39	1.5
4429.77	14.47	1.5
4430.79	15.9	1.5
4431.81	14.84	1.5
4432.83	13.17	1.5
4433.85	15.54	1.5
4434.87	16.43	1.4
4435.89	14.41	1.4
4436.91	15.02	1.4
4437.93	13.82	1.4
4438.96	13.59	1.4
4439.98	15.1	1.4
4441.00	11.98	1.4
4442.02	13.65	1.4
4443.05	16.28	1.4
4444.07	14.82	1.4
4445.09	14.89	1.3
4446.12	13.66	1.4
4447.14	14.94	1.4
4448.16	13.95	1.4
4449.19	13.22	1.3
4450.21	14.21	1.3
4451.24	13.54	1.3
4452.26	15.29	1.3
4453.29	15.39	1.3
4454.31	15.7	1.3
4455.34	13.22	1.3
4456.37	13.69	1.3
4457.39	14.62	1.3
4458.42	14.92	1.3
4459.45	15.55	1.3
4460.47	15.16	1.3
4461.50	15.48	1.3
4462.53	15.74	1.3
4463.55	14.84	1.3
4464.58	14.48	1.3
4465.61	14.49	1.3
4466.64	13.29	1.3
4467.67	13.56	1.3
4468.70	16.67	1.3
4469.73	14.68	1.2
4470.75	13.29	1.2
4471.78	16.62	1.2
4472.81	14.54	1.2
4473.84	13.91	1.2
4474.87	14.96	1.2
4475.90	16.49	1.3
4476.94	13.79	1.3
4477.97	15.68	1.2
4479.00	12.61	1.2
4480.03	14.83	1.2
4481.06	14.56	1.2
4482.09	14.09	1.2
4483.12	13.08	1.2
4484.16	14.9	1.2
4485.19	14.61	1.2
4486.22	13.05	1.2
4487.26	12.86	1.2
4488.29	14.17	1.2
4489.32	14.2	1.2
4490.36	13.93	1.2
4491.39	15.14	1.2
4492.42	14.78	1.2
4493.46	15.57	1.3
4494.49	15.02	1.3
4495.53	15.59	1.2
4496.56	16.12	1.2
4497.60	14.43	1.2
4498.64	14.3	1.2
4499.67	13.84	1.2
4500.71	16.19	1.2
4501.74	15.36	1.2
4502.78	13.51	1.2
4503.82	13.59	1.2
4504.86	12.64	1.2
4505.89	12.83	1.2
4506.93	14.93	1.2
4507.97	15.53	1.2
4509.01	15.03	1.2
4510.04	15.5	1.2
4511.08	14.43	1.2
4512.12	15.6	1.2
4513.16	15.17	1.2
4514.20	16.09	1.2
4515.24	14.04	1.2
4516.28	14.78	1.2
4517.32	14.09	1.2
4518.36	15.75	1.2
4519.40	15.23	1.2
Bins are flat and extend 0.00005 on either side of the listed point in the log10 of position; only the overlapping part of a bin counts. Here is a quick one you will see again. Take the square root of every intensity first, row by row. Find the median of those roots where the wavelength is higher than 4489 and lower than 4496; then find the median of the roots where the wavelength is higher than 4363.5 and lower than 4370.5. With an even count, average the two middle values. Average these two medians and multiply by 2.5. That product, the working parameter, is 9.8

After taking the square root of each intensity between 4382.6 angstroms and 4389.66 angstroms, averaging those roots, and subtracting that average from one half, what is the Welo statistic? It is -3.62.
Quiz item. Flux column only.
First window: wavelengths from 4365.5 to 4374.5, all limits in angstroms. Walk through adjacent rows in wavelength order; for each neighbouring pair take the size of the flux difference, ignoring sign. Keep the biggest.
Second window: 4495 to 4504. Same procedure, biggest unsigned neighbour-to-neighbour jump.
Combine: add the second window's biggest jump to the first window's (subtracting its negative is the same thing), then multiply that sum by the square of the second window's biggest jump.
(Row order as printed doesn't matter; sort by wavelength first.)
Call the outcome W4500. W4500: 35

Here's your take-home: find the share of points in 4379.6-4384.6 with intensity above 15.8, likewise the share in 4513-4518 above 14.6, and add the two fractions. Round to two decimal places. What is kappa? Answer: 1.20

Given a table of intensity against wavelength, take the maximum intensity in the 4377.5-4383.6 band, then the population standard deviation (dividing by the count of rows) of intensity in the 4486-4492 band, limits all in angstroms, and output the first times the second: 15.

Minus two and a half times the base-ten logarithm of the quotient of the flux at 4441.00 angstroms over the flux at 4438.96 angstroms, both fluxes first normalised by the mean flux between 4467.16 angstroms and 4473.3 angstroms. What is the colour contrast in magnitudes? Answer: 0.14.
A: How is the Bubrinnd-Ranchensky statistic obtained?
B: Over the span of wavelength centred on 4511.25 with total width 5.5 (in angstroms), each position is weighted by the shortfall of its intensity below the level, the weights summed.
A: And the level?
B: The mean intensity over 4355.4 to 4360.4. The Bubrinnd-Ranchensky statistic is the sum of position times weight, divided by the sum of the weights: 4511.1 angstroms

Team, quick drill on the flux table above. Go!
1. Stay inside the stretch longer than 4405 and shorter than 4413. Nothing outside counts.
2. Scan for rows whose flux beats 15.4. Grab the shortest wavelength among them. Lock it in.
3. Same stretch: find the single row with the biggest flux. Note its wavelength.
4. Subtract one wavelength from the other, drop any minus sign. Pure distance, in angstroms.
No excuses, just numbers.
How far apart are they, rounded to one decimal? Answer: 1.0 angstroms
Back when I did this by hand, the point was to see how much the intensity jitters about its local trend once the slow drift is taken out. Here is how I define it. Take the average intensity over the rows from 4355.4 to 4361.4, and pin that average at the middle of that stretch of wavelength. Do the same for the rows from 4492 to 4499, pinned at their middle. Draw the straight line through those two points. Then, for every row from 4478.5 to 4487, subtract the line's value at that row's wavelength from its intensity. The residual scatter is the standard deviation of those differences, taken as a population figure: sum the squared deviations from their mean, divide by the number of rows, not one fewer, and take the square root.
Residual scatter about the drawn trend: 0.86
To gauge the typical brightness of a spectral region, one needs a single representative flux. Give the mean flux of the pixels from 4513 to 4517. 15.0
